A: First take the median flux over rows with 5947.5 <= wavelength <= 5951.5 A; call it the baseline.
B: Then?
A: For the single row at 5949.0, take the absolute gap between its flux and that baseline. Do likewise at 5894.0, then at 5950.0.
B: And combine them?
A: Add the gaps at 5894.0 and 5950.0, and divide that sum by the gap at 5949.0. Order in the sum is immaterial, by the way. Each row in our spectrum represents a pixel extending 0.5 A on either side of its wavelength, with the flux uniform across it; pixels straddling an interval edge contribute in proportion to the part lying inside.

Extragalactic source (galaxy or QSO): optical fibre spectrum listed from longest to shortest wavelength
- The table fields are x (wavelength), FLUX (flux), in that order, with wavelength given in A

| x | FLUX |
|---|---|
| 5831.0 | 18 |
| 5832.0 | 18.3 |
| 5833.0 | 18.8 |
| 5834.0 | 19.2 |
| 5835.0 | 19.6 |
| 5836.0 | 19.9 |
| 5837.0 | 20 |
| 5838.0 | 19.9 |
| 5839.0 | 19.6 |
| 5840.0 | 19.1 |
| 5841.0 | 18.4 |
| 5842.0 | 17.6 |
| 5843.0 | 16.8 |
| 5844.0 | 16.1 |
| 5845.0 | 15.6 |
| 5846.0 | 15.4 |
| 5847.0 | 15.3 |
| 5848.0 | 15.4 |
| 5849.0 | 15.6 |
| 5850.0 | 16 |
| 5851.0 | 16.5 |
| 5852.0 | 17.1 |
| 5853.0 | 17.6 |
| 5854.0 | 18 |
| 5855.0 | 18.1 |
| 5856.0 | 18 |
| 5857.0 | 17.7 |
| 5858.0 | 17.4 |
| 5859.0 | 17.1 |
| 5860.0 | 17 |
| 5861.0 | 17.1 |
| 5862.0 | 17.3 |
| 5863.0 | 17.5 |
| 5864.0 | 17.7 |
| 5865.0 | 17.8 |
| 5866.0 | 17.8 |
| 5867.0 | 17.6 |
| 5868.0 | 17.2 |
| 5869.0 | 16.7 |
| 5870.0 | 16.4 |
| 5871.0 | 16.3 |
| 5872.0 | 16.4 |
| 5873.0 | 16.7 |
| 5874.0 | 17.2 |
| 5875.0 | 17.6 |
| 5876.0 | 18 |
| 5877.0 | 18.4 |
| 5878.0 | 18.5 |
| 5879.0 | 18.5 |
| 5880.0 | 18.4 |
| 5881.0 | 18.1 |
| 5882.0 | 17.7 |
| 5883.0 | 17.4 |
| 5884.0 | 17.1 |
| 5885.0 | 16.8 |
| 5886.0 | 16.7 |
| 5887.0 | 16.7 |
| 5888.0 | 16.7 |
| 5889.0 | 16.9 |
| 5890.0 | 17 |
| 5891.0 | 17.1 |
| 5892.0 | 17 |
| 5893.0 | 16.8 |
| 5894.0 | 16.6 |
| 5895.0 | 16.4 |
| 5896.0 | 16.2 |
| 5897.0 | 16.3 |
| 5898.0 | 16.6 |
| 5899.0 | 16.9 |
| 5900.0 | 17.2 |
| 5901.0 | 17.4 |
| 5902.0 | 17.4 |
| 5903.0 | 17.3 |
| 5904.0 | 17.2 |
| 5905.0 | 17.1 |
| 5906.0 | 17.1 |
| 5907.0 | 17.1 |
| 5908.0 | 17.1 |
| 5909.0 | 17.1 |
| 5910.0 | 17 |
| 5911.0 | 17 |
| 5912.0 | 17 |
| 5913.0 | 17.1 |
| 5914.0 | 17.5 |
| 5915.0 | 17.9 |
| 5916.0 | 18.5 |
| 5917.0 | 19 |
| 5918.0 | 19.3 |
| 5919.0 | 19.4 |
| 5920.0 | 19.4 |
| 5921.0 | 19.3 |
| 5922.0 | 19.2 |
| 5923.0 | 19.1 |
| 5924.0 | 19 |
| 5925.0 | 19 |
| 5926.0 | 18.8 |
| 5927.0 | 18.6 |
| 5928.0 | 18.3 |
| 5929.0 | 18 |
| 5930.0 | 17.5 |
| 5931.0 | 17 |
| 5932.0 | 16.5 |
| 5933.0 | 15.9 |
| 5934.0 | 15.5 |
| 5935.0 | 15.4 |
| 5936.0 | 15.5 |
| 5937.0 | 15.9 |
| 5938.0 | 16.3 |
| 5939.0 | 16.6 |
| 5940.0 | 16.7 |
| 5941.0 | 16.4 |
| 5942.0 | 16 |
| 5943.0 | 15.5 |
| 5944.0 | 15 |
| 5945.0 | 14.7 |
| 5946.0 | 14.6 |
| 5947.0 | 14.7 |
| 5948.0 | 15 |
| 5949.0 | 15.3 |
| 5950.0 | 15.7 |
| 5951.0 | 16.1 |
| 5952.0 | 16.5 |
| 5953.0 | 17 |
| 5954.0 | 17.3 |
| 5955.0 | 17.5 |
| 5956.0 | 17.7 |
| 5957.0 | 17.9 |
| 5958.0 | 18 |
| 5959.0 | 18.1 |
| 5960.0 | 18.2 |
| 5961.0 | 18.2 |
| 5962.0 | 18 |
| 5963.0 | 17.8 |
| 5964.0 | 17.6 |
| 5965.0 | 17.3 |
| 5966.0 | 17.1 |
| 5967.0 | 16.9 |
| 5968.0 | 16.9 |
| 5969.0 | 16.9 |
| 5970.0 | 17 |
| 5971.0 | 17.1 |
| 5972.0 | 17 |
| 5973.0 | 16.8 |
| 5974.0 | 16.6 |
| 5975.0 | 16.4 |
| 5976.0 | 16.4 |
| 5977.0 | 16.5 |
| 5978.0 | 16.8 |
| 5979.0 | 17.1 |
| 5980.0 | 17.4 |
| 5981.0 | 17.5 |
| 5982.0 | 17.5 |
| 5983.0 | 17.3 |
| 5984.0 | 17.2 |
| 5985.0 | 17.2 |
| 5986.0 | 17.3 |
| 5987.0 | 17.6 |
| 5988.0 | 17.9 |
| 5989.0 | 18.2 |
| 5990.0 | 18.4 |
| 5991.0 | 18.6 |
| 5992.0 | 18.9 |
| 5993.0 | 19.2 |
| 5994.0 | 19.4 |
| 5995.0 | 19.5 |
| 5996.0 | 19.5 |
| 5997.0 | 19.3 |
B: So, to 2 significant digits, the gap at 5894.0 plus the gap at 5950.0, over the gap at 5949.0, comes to 6.5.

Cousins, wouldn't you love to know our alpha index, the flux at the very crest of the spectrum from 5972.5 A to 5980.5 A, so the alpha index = 17.4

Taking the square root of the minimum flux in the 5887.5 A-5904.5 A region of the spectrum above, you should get 4.02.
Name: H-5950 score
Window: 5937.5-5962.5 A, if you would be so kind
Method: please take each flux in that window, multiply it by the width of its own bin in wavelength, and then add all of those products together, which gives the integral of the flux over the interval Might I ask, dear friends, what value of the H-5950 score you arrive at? 413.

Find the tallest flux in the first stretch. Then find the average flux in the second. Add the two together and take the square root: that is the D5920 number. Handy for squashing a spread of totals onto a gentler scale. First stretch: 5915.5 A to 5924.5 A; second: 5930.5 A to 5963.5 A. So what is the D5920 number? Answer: 5.99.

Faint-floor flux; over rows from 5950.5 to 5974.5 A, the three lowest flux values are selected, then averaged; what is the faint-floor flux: 16.4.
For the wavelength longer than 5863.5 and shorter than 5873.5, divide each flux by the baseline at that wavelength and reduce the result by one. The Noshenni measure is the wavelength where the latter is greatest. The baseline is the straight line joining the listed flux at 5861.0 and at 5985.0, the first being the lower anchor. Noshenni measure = 5865.0 A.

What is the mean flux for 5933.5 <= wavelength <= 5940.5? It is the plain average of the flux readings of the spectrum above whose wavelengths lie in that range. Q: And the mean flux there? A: 16.0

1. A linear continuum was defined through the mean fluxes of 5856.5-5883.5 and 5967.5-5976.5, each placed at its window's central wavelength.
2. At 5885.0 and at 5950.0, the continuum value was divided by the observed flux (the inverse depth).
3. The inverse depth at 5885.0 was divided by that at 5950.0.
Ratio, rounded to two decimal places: 0.96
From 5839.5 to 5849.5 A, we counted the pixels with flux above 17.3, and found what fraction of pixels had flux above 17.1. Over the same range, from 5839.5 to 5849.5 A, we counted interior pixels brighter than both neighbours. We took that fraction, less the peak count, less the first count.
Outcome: -2.7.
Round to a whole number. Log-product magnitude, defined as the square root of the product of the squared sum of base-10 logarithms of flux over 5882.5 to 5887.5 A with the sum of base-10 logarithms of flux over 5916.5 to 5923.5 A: 18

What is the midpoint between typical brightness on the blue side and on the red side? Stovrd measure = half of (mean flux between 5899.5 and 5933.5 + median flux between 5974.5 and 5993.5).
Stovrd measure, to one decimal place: 17.6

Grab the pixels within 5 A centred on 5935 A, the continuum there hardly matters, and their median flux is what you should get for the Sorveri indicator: 15.5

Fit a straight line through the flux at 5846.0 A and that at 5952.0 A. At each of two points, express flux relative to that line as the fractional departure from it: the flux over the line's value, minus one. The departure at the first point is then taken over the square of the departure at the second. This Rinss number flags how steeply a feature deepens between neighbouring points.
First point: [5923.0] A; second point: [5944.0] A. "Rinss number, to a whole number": 24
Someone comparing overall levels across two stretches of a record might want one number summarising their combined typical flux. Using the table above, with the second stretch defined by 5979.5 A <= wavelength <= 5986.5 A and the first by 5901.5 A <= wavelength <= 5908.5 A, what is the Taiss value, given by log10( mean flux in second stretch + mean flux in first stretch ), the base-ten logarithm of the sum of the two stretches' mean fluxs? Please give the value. 1.54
